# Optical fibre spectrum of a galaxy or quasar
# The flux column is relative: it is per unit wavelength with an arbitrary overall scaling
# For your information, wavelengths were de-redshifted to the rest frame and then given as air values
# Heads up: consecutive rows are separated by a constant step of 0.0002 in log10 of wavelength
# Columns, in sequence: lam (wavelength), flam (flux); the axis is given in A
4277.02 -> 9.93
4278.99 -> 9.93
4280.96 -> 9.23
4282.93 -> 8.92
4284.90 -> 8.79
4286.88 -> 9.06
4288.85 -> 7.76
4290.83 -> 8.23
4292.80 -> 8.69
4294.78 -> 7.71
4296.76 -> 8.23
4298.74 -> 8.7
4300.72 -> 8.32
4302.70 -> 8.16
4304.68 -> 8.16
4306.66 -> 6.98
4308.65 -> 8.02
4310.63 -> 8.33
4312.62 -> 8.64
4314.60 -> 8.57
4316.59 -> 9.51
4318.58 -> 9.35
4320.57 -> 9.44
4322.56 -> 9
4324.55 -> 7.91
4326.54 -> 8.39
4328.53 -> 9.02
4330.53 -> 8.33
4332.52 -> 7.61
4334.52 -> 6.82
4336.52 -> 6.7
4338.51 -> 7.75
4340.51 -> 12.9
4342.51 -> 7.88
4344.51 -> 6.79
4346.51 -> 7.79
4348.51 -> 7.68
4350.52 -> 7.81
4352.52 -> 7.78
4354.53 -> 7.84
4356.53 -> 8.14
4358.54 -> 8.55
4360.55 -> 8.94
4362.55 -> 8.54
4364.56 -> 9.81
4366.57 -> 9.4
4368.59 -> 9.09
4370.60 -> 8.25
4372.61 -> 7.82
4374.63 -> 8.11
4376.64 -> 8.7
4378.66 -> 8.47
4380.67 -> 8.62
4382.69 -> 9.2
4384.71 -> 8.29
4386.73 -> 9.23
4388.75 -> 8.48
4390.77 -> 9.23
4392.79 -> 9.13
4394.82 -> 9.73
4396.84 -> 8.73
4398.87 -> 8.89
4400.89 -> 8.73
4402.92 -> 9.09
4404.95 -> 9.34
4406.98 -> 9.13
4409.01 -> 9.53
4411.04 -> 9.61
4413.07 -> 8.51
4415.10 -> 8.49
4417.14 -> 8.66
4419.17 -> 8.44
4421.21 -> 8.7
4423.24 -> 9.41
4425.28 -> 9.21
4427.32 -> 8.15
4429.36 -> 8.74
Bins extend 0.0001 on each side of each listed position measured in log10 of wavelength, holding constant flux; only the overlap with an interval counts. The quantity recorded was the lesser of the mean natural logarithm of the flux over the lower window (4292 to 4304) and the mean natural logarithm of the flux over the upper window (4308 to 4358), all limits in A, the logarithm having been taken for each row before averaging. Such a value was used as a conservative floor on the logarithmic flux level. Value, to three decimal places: 2.110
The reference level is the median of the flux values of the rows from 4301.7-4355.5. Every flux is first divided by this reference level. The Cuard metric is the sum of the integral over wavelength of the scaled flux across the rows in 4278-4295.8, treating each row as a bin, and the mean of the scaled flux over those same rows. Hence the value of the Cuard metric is 20.4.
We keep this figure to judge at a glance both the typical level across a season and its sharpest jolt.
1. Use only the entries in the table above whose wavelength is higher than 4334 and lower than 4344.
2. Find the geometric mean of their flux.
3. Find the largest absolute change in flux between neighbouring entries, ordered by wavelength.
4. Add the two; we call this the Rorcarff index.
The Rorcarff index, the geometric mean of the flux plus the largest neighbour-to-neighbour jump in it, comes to 13.3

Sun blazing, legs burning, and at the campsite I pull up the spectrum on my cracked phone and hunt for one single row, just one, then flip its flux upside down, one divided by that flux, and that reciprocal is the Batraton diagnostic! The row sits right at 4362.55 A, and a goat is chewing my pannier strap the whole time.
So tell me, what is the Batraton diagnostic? 0.117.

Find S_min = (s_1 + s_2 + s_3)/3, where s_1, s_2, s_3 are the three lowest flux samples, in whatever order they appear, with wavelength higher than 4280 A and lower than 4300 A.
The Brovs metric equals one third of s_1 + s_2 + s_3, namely 7.90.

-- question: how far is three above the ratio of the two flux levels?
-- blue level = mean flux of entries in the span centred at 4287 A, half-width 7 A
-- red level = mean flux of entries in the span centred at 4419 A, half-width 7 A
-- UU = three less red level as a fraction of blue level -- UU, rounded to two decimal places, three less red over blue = 1.99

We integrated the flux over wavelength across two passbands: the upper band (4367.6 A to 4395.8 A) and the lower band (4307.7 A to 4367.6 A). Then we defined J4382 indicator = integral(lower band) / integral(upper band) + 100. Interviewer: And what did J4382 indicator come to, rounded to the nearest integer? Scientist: 102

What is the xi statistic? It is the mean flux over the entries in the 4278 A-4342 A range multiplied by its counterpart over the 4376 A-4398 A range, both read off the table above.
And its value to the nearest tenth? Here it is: 75.9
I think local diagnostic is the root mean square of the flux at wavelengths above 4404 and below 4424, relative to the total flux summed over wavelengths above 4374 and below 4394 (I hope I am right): 0.103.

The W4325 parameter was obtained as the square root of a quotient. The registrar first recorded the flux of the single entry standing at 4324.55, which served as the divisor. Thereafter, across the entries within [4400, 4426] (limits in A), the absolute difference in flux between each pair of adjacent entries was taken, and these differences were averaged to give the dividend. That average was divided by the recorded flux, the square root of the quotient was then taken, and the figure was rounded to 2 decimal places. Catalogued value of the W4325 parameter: 0.20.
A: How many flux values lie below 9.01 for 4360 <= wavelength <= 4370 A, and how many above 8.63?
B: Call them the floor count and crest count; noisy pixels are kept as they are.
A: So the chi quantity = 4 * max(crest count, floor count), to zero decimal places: 16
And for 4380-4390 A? 12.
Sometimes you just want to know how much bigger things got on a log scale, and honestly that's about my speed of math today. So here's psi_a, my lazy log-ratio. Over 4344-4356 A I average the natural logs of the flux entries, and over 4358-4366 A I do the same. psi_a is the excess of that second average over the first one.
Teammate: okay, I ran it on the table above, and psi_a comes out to 0.16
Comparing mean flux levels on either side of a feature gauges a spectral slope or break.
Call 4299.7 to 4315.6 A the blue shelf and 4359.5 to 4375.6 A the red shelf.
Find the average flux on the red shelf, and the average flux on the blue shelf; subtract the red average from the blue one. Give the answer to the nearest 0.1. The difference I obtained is -0.6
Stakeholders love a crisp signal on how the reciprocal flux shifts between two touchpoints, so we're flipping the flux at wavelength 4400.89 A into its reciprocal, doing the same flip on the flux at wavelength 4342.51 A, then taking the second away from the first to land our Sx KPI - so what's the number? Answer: -0.012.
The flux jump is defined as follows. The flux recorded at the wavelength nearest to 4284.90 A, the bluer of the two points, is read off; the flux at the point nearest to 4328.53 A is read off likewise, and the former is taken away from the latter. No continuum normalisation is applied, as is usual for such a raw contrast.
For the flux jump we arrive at 0.23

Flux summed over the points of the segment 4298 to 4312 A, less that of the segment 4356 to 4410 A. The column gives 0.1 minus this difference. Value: 183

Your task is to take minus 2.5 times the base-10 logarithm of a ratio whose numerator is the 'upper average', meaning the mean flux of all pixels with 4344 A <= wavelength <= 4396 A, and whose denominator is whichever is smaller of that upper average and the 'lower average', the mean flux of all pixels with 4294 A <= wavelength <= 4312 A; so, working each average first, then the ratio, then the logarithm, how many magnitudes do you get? -0.059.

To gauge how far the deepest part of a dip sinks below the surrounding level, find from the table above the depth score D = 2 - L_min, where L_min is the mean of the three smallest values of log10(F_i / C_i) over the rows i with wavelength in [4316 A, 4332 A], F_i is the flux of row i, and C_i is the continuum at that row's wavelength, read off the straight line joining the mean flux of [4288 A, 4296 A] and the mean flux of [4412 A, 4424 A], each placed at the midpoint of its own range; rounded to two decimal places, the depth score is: 2.00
